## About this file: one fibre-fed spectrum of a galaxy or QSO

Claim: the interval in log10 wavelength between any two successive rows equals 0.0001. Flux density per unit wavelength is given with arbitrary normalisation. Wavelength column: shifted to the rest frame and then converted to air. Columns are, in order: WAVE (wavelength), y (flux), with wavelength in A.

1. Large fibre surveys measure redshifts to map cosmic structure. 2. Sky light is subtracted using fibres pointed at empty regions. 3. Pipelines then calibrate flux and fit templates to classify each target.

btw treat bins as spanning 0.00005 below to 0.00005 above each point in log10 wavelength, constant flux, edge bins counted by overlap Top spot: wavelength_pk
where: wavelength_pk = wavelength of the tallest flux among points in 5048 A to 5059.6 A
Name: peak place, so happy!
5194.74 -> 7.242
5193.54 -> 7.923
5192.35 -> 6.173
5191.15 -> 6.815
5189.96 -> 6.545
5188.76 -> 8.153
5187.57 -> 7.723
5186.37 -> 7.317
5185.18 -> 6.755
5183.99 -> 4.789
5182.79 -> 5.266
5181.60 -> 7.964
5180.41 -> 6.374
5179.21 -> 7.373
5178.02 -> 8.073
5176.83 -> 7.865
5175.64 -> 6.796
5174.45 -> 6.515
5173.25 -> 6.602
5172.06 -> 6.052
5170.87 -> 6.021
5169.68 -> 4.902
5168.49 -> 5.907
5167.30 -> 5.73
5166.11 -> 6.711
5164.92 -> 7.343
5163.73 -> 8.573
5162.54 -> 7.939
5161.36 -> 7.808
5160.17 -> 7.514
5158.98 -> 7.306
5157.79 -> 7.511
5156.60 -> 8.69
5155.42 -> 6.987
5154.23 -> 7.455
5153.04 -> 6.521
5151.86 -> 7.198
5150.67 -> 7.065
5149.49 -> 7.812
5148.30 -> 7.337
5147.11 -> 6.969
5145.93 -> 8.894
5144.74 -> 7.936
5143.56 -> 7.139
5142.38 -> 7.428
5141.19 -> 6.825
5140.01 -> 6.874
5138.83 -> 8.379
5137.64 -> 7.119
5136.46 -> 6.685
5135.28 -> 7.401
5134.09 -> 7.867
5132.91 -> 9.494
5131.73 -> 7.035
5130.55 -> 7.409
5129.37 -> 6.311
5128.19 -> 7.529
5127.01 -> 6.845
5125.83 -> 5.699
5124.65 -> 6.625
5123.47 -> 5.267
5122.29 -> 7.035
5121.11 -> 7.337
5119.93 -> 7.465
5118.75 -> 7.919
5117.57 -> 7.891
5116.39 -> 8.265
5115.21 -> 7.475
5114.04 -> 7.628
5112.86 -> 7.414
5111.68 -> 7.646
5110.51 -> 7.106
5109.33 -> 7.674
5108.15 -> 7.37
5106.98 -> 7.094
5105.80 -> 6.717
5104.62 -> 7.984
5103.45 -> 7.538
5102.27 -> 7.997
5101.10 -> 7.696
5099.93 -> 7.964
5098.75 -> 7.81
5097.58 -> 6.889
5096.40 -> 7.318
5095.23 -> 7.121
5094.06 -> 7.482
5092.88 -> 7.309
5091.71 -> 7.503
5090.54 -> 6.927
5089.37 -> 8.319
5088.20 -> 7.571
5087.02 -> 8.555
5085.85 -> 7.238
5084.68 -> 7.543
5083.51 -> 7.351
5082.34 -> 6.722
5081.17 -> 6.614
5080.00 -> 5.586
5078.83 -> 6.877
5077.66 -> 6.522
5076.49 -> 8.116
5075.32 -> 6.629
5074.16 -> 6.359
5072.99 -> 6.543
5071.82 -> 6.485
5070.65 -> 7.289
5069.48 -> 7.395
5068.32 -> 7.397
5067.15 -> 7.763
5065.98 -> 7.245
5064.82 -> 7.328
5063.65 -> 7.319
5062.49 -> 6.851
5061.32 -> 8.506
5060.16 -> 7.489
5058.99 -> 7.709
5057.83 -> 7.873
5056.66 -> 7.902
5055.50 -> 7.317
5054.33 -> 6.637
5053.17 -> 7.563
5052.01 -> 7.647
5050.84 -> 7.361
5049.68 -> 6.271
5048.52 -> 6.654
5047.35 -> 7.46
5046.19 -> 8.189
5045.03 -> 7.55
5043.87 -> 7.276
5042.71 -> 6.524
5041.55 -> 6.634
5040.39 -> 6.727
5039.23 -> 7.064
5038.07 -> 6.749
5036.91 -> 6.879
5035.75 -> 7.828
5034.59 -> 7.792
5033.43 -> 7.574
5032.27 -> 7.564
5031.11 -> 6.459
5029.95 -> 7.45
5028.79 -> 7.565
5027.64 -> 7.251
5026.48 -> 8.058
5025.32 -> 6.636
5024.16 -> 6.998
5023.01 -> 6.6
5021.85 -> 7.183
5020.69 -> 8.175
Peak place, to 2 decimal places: 5056.66 A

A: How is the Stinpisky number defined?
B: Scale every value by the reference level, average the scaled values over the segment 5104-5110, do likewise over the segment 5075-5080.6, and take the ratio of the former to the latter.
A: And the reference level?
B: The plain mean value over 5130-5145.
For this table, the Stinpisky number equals 1.09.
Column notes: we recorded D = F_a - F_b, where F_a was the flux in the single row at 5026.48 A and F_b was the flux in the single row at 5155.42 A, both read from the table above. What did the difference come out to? 1.1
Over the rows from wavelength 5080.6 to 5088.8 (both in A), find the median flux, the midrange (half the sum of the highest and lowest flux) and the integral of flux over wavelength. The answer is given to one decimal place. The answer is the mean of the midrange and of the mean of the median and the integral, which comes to 20.7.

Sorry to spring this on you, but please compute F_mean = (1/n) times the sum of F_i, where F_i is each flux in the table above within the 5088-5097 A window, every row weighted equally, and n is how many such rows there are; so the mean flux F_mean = 7.44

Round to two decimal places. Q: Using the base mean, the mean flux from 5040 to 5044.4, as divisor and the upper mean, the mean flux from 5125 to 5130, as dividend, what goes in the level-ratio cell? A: 0.97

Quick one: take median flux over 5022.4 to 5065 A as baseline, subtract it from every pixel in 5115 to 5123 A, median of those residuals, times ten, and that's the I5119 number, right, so 1.5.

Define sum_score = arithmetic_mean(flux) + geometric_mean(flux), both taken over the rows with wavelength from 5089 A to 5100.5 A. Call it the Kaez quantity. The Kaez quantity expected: 14.9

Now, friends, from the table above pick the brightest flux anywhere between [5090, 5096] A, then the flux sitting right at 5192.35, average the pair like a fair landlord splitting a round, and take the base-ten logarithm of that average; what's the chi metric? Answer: 0.835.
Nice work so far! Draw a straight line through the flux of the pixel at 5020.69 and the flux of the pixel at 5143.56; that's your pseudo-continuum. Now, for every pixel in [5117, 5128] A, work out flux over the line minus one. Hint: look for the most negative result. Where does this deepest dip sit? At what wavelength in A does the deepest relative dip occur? 5123.47 A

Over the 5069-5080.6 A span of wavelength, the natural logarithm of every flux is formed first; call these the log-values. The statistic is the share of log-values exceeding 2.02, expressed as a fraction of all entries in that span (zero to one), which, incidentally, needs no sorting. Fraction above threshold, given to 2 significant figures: 0.10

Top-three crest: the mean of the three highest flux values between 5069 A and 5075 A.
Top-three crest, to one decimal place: 7.1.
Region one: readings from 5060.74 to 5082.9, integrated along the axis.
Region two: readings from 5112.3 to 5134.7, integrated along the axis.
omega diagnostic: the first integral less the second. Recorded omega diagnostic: -7.5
